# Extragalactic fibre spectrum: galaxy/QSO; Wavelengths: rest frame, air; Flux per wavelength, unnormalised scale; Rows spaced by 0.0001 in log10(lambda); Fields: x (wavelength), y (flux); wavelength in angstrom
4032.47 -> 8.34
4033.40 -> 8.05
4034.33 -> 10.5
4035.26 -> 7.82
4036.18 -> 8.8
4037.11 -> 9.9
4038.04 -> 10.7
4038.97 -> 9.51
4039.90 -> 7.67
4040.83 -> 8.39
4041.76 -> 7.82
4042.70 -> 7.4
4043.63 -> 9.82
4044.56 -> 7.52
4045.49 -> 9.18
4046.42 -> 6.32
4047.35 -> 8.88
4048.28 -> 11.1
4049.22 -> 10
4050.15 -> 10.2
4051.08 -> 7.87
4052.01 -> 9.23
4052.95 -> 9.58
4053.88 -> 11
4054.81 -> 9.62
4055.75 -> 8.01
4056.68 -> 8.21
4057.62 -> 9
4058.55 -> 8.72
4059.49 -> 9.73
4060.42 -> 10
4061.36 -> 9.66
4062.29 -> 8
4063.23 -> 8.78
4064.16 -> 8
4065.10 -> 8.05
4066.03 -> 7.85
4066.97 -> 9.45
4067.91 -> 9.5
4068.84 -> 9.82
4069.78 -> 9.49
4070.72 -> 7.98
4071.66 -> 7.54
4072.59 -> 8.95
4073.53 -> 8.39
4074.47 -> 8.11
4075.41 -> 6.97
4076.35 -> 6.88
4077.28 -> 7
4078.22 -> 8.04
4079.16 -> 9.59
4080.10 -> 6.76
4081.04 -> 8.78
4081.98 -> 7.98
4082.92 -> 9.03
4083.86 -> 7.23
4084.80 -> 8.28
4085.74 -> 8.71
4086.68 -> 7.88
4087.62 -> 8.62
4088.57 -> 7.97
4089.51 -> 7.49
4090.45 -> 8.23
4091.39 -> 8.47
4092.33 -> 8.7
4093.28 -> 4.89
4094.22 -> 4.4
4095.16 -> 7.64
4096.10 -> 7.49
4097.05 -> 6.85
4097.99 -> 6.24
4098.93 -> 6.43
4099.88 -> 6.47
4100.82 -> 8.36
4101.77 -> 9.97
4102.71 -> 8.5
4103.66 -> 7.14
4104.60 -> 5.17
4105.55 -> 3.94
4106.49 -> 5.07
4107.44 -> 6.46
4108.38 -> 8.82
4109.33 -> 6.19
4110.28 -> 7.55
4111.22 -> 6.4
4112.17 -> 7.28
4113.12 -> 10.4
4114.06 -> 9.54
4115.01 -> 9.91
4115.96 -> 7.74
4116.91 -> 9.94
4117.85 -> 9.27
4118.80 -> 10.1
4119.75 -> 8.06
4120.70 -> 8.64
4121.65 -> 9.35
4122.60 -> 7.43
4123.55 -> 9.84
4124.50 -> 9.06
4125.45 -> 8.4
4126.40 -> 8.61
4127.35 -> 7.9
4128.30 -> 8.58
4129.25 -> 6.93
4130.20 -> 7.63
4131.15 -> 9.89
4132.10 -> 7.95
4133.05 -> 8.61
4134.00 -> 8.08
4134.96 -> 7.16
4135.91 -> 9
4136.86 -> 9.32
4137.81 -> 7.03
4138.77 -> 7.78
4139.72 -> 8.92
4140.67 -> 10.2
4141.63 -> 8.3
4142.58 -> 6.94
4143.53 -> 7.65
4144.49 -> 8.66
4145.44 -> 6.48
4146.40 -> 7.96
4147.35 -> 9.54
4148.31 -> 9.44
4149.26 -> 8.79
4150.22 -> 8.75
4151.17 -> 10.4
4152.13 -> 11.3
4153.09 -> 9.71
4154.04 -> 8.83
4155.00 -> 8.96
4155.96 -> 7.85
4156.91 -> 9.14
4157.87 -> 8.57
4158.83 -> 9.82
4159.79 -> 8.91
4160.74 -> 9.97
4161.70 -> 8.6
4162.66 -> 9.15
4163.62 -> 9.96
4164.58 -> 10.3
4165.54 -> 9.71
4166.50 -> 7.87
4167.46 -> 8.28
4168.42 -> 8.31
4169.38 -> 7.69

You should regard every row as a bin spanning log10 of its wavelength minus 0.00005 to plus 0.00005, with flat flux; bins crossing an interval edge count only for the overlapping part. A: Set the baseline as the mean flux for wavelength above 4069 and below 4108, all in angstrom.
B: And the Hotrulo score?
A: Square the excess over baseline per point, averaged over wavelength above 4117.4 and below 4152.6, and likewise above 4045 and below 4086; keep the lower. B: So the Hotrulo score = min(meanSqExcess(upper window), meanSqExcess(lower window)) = 2.3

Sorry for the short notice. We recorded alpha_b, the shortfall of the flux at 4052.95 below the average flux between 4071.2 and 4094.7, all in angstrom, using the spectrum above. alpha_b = -1.8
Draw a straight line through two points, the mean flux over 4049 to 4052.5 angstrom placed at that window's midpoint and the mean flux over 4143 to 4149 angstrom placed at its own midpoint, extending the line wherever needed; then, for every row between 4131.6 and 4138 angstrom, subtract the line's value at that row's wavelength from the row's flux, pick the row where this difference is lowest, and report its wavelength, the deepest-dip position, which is 4137.81 angstrom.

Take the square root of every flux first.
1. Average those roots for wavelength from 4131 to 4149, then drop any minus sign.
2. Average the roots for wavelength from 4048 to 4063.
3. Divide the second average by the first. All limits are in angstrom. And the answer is 1.06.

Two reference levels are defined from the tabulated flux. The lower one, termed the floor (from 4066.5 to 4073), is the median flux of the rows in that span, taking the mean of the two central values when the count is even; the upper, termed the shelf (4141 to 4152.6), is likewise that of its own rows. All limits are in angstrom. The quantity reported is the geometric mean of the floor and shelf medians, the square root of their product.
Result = 9.07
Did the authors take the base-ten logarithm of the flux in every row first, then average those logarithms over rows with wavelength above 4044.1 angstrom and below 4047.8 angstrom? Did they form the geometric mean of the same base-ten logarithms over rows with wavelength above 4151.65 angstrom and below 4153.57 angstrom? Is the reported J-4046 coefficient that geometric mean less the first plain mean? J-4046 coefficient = 0.12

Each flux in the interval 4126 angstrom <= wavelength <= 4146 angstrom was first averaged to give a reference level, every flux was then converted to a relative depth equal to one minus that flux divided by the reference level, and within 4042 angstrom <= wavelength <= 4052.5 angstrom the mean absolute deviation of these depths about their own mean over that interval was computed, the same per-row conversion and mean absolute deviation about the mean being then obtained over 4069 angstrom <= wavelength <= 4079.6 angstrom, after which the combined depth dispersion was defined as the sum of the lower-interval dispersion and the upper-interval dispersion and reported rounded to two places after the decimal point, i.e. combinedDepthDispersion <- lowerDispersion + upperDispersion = 0.23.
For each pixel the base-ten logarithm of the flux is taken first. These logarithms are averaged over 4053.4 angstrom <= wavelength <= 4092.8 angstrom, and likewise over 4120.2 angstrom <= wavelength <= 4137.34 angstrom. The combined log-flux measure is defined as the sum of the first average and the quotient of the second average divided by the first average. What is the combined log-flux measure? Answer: 1.93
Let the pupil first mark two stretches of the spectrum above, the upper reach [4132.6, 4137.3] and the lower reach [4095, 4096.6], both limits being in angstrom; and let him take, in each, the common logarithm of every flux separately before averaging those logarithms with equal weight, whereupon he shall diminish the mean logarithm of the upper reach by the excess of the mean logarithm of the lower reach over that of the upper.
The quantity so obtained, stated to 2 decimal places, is 0.97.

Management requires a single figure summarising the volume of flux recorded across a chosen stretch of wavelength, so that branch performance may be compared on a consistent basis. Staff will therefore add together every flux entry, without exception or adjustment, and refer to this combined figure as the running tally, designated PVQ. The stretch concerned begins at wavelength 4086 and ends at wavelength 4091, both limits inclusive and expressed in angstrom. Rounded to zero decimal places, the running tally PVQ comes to 40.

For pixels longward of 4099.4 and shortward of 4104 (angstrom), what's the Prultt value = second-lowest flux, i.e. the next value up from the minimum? 7.14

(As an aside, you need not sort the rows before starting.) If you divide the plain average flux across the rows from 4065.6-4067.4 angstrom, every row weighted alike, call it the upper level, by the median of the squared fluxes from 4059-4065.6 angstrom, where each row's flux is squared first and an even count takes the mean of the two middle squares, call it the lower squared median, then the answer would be 0.112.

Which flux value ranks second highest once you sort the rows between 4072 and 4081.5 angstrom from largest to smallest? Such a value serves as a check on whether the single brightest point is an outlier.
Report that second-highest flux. 8.95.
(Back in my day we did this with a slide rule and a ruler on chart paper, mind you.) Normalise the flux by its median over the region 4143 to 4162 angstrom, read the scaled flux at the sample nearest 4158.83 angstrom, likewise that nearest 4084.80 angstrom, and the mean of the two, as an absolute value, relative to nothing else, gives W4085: 1.02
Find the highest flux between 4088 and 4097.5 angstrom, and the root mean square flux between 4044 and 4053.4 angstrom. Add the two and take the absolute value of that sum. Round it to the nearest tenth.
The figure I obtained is 17.8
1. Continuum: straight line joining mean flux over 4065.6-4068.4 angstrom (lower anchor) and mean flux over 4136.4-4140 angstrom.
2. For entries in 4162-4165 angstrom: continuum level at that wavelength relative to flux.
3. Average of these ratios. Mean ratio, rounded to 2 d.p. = 0.82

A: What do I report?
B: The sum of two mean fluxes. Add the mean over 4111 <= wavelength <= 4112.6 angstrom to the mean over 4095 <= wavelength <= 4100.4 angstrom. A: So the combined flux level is 13.7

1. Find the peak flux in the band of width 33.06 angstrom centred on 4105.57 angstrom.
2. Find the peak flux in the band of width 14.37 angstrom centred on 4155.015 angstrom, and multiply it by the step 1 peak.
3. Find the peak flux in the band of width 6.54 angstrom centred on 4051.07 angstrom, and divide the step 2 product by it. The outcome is 10.6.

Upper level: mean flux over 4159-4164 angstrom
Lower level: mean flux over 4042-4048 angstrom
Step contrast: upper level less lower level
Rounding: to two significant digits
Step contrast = 1.1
